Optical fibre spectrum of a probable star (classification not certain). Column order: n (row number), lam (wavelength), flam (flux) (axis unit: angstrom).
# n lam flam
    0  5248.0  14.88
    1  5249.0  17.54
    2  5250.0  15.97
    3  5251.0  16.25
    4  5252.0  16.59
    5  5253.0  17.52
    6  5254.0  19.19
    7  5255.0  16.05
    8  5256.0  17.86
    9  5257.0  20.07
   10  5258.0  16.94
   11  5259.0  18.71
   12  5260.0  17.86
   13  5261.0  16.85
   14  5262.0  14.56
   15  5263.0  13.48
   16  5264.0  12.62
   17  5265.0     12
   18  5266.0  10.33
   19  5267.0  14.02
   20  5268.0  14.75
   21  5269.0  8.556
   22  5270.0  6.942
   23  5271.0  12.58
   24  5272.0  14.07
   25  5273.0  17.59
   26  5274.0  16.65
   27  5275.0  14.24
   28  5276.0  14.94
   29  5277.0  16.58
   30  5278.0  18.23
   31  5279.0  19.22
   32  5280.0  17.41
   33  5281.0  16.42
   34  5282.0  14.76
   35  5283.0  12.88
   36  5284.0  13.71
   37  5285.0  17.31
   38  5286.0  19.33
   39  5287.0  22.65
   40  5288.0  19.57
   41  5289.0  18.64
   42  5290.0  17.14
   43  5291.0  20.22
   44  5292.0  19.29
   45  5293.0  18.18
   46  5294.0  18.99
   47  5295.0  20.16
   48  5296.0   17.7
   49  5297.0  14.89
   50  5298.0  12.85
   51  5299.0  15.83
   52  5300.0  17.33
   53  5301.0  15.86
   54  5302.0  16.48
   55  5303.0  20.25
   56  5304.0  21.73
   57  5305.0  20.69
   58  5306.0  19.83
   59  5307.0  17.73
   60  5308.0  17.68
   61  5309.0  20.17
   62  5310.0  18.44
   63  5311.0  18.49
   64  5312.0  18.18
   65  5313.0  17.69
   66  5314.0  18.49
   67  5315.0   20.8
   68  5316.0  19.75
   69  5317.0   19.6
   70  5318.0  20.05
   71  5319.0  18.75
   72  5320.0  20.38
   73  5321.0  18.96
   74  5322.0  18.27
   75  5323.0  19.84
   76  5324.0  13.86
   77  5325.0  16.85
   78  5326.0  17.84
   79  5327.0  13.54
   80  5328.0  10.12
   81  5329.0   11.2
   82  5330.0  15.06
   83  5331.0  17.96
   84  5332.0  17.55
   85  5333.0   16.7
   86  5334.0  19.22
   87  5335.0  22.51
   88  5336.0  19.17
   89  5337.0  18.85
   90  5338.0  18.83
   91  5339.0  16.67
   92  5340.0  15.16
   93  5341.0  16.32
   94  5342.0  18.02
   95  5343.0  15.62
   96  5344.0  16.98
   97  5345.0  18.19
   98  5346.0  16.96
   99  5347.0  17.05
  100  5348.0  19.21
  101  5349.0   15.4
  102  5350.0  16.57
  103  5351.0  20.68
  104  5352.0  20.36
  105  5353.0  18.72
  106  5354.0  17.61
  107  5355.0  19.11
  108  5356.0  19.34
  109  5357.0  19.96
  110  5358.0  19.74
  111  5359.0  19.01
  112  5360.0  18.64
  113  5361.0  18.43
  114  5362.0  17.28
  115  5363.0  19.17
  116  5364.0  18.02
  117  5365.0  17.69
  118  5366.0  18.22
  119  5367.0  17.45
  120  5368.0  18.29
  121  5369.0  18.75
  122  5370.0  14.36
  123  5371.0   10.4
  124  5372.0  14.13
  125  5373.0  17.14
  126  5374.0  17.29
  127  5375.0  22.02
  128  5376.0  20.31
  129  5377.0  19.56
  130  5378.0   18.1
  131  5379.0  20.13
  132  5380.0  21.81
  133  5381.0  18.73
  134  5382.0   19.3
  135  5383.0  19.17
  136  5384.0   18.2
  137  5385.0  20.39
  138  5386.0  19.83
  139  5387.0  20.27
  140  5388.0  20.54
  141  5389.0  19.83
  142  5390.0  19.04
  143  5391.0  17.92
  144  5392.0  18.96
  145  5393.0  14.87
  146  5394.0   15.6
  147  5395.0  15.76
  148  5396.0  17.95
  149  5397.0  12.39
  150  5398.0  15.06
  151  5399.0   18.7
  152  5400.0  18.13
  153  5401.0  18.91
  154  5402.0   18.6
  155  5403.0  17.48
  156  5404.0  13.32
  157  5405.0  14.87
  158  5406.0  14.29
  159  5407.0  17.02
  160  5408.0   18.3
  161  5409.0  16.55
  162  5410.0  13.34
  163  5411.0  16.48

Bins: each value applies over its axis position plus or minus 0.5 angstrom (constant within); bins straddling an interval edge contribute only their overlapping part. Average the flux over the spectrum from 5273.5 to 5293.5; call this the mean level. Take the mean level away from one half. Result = -16.9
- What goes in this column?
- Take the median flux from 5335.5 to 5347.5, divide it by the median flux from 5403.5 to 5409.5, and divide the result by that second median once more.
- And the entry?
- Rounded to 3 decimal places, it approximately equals 0.069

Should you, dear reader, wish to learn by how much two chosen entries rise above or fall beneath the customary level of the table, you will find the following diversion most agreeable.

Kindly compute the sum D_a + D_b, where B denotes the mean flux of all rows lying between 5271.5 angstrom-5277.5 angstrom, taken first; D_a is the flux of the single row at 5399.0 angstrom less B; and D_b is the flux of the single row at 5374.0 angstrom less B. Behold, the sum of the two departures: 5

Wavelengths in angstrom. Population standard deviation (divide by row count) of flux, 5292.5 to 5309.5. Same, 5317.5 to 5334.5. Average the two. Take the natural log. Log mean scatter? 0.97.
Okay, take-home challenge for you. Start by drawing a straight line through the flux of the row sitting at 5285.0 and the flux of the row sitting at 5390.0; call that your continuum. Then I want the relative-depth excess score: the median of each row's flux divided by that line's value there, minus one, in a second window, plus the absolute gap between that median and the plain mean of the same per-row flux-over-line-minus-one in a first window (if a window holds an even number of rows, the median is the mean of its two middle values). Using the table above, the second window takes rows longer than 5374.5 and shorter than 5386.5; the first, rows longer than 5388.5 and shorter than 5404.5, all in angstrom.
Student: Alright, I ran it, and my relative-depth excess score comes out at 0.19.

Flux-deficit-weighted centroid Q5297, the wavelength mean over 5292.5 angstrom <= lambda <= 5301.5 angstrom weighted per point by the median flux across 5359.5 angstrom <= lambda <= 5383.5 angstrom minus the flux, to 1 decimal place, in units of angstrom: 5299.1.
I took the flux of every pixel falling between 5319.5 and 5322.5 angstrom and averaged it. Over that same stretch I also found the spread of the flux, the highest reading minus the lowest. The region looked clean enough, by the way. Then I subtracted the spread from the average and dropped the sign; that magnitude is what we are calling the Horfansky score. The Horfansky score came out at 17.1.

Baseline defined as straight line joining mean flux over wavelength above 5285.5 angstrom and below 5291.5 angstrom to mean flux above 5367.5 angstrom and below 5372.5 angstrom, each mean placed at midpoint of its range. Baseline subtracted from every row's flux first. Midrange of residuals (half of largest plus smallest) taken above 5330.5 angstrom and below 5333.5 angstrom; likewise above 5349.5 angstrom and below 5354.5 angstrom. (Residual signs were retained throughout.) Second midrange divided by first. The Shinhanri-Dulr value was 27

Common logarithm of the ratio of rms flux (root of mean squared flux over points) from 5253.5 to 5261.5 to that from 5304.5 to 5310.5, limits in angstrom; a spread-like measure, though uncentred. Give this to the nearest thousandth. -0.027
